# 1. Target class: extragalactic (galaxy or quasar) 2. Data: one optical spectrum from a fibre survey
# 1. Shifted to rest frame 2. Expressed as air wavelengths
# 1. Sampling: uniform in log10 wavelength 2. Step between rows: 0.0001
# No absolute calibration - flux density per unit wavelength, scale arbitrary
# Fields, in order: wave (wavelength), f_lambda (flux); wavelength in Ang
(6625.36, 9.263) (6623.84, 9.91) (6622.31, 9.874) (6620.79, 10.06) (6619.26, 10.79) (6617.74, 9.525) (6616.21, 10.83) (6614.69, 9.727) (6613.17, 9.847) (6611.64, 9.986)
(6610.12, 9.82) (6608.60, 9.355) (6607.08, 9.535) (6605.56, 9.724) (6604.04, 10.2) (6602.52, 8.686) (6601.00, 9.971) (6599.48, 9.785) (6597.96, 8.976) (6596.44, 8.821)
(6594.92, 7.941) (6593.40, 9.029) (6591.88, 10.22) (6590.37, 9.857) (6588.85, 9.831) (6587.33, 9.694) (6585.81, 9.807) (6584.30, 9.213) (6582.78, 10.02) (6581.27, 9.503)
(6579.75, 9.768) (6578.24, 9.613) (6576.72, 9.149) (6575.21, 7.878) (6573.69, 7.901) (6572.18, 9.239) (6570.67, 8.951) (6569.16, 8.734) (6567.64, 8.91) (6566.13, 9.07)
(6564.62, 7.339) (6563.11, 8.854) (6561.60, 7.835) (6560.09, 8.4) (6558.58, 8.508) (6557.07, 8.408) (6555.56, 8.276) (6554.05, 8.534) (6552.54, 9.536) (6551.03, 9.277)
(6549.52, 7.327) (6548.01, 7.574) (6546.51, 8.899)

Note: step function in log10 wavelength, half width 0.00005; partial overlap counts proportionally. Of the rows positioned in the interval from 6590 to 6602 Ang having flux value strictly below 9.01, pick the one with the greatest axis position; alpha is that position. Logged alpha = 6597.96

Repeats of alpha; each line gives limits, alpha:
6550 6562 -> 6561.60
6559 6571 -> 6570.67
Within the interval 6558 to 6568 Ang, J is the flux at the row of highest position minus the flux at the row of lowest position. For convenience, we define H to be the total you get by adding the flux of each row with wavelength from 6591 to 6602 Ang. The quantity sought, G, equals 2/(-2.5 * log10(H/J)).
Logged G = -0.36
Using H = 64.7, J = 0.4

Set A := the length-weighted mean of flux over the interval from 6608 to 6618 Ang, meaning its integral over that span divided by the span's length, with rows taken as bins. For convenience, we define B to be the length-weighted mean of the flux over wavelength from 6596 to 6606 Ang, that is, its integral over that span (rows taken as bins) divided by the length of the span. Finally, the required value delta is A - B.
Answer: 0.4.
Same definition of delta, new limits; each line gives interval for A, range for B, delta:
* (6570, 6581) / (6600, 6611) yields -0.7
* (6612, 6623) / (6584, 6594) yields 0.4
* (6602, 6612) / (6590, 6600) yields 0.4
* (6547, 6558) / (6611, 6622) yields -1.7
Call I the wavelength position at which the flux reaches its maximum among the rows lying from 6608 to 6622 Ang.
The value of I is 6616.21 Ang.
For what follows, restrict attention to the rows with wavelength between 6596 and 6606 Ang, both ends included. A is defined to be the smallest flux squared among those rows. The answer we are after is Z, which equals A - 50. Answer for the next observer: 25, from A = 75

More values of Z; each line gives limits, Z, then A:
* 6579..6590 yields 35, 85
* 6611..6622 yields 41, 91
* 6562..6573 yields 4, 54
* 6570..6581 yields 12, 62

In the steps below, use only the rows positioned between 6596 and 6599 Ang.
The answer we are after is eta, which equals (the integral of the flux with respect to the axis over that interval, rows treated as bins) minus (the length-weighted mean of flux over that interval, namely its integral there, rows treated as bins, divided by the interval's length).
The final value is 18.0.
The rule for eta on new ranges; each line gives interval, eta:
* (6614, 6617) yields 20.6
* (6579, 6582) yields 19.2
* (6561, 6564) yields 16.7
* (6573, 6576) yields 15.8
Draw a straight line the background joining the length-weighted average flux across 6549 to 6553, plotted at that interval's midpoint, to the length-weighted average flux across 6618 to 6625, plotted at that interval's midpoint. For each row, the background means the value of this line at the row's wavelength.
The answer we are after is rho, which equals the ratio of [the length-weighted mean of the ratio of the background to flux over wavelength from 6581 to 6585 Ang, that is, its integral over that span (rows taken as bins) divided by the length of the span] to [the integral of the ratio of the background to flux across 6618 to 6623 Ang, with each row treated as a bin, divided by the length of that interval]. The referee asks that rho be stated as 0.98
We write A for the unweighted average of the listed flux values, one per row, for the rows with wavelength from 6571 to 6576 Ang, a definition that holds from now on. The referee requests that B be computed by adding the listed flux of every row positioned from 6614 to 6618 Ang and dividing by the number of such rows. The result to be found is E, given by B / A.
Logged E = 1.20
